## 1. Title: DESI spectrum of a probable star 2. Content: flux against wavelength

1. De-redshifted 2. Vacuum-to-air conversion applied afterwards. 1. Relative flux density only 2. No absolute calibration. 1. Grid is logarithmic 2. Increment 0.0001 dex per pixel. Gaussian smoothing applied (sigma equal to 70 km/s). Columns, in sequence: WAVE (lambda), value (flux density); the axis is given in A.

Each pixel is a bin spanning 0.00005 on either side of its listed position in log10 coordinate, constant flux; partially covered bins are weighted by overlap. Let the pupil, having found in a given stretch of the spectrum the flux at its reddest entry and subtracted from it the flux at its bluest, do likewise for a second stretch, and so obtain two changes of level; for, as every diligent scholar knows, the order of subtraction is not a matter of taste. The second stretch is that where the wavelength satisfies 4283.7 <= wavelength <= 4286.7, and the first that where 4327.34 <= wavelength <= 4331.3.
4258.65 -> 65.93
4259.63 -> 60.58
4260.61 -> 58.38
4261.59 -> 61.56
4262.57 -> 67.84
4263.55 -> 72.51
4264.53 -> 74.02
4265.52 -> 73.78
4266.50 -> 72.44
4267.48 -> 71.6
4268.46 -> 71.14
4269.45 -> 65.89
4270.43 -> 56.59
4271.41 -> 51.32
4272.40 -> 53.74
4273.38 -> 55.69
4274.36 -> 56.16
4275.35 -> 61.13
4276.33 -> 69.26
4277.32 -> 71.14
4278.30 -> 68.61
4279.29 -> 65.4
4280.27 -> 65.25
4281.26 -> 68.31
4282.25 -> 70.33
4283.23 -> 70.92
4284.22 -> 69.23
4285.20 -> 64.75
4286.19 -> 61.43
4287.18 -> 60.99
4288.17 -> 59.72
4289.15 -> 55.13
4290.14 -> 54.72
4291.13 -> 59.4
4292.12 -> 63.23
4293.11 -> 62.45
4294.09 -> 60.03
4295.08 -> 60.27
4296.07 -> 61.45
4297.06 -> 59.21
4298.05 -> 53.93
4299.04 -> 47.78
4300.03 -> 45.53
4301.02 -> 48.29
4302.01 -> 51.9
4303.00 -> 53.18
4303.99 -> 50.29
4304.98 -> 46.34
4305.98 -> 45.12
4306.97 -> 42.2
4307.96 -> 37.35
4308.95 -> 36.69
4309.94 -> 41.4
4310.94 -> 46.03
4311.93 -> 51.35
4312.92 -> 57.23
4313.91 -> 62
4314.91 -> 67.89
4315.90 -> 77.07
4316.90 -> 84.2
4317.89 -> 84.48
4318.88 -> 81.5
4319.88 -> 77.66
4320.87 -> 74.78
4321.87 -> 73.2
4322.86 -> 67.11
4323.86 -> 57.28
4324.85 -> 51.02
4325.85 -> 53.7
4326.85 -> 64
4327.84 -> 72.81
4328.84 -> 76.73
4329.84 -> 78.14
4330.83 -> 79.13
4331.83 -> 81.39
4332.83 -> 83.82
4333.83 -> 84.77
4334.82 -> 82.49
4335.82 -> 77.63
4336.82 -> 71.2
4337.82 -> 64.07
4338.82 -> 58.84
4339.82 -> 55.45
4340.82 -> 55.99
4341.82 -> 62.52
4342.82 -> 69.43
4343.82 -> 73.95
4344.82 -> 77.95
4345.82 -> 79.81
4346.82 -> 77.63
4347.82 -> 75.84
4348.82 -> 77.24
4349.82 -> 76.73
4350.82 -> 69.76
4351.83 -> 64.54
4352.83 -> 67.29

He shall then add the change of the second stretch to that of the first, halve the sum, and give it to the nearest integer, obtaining -1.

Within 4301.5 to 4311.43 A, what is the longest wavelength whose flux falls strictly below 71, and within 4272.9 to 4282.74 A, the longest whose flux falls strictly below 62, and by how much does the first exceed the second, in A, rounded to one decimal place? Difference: 35.6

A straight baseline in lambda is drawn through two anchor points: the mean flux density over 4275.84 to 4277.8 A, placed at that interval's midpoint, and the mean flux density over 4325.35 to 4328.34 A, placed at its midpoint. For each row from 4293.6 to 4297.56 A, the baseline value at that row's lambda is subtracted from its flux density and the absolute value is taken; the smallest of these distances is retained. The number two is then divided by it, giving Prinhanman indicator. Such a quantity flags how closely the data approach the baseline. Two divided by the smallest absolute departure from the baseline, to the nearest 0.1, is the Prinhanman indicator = 0.3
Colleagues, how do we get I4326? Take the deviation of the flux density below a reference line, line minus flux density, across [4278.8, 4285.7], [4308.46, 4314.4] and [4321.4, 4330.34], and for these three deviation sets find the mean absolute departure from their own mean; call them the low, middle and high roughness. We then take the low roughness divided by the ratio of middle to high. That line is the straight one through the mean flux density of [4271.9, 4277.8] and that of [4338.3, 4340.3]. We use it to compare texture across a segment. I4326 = 2.5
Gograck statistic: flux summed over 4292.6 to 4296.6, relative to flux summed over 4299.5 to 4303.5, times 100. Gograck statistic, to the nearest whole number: 123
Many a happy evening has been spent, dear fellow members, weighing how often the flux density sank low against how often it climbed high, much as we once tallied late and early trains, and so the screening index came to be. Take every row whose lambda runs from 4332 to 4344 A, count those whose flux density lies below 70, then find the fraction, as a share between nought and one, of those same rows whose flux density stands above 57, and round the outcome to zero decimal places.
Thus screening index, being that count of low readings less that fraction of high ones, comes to 5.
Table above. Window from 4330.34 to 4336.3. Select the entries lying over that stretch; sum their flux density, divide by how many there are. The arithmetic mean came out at 82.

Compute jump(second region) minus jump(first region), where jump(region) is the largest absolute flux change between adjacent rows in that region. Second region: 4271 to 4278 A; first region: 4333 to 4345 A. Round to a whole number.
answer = 1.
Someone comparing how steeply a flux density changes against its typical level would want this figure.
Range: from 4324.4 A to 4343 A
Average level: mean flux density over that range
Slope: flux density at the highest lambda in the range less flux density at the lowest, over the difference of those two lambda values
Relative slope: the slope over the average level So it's 0.015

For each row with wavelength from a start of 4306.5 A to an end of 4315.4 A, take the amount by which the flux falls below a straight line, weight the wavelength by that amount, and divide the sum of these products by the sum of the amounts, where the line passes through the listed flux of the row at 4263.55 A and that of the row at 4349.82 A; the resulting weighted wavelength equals 4310.0 A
